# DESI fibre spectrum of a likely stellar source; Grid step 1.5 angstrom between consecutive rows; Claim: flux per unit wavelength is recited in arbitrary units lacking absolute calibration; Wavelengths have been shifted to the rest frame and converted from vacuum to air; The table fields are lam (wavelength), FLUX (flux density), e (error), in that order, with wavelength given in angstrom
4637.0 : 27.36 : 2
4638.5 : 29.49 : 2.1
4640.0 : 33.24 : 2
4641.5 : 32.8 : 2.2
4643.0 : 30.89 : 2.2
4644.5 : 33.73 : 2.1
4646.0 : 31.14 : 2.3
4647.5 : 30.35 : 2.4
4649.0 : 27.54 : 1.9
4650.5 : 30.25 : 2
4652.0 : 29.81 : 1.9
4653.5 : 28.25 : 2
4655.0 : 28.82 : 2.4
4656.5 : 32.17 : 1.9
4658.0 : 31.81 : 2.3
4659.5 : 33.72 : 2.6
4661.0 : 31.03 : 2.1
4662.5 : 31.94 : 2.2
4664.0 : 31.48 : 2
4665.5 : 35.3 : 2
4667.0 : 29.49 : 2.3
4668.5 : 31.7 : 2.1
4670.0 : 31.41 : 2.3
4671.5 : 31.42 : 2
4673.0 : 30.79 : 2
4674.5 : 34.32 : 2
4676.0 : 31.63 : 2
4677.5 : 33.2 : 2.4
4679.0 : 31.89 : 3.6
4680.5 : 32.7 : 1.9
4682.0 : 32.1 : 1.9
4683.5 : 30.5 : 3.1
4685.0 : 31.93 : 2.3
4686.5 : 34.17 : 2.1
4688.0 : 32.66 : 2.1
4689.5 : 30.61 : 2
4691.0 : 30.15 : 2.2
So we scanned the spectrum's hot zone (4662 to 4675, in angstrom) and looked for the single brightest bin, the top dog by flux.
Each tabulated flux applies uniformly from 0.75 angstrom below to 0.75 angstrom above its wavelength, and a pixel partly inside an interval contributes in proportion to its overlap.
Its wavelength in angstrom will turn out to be 4665.5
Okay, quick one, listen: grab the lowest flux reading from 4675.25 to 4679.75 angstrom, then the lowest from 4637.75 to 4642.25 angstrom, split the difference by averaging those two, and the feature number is 30.56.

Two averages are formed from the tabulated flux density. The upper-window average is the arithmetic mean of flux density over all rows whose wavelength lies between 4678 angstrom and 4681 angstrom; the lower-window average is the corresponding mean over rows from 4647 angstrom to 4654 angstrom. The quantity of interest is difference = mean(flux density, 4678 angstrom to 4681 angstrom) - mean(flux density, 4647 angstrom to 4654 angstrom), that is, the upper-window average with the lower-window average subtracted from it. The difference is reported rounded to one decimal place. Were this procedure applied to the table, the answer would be 3.1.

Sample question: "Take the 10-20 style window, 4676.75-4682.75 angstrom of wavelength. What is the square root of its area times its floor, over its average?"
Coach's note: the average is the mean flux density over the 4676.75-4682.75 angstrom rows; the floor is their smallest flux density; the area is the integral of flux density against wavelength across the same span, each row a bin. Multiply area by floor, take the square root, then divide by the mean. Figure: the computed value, 2.43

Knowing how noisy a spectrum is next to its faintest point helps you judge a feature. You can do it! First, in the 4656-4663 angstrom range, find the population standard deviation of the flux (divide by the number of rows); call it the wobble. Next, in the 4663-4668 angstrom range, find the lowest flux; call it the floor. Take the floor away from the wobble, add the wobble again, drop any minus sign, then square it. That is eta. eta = 769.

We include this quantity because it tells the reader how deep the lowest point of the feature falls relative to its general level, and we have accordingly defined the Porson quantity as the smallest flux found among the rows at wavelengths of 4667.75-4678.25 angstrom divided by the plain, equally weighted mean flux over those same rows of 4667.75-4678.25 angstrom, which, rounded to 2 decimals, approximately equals 0.96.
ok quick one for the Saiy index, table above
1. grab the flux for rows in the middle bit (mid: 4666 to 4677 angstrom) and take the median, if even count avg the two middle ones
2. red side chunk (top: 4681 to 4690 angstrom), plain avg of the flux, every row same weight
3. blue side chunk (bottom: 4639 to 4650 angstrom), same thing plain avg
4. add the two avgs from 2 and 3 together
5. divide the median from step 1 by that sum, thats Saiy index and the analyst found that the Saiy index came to 0.496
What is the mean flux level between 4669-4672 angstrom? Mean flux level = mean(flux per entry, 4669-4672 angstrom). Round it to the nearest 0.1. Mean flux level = 31.4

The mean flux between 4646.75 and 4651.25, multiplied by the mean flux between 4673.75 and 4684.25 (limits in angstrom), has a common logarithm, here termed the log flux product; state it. 2.98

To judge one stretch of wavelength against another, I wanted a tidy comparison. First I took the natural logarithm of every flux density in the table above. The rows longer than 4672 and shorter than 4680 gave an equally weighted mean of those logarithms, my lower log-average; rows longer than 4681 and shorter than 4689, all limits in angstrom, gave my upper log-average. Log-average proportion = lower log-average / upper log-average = 1.00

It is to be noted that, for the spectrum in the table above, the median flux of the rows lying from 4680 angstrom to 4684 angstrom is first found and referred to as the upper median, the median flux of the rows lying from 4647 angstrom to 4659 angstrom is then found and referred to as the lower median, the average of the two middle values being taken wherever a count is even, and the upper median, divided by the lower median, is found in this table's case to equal 1.07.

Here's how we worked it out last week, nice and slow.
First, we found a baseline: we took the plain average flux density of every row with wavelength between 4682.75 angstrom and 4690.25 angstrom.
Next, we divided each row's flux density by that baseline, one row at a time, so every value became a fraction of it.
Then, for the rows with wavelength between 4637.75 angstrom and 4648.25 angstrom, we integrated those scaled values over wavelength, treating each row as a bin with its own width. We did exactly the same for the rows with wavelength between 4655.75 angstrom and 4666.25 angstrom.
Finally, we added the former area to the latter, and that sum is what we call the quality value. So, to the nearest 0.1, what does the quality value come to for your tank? 21.1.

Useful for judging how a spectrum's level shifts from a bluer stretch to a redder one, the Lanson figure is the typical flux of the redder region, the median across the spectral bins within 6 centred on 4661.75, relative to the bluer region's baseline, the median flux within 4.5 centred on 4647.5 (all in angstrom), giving 1.04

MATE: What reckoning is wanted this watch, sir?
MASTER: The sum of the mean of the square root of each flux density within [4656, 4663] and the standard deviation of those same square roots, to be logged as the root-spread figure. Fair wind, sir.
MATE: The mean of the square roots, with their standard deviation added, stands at 5.75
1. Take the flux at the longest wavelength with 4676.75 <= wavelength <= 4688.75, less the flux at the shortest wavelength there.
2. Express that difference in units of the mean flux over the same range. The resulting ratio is -0.02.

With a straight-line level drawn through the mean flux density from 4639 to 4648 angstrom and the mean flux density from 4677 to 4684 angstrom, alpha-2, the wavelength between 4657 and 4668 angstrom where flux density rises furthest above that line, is 4665.5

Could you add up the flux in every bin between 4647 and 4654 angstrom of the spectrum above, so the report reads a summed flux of 146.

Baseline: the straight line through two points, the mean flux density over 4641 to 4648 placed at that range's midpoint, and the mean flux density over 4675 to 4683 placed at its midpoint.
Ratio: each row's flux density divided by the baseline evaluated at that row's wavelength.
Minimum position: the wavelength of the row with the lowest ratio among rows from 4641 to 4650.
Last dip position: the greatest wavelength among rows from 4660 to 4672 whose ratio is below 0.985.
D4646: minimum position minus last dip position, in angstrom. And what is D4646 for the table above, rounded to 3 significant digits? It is -22.5 angstrom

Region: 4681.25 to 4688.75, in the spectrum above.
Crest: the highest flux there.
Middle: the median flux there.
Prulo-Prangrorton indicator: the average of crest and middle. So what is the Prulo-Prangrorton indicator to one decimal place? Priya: 33.1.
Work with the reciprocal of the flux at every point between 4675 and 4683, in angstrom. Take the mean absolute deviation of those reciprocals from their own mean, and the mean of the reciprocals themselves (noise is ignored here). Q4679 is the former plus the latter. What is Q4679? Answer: 0.0315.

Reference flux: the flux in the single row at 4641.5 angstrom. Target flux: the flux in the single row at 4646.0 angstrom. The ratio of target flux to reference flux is 0.95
